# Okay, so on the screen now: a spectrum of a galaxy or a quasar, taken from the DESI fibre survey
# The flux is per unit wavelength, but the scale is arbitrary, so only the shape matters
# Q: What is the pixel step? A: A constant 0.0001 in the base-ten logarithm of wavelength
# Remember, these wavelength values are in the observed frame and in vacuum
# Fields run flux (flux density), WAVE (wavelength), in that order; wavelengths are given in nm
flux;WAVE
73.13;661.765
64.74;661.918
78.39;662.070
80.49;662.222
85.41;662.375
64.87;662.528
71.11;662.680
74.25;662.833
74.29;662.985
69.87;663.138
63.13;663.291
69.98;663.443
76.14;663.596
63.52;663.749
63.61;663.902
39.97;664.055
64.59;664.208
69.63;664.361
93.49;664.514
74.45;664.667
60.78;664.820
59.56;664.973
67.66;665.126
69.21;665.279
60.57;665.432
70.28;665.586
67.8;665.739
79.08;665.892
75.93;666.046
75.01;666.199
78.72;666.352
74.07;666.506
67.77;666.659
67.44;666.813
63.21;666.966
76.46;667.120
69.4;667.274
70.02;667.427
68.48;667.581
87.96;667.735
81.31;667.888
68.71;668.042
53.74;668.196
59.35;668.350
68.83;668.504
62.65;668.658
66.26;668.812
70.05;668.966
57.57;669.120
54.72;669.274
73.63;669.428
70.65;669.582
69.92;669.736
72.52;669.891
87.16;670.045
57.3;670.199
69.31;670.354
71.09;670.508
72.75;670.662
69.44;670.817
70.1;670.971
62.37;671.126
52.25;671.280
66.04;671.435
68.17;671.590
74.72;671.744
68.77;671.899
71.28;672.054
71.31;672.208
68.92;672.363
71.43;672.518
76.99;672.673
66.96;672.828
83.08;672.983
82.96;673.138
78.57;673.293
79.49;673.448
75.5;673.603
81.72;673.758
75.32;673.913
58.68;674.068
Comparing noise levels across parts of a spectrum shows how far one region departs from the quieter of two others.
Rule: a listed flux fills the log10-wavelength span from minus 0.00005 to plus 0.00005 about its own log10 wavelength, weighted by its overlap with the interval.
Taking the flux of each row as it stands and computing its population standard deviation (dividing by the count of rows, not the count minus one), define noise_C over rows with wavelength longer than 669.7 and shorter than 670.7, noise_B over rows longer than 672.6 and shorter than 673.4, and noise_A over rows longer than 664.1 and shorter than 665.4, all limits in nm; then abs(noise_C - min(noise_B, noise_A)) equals 2.2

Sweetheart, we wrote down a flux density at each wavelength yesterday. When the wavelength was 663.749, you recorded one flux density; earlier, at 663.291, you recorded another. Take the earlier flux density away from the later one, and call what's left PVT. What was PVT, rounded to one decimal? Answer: 0.4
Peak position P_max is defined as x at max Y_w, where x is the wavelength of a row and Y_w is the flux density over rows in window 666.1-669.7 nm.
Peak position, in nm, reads 667.735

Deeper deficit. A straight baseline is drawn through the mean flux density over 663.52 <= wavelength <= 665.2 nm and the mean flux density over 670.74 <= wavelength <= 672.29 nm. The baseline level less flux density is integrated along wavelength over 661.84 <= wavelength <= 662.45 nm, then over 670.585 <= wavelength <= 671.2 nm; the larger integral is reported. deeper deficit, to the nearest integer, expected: -1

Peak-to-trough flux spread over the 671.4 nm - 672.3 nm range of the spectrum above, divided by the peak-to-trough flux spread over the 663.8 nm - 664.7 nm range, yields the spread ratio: 0.16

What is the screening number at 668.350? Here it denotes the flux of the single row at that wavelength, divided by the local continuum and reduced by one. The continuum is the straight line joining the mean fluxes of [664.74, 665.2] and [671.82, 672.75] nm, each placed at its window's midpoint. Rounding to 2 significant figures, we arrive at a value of -0.11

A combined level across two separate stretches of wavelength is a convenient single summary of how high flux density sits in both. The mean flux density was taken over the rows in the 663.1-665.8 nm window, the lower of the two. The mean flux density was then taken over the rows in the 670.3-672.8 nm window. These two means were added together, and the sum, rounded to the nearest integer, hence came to 136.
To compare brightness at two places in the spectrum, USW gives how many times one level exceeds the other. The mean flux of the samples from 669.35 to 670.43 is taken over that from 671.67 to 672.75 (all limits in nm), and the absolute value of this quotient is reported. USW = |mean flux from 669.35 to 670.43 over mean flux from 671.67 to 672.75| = 0.99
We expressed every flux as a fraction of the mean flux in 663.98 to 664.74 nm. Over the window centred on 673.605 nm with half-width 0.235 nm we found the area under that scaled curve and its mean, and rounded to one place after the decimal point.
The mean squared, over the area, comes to 2.5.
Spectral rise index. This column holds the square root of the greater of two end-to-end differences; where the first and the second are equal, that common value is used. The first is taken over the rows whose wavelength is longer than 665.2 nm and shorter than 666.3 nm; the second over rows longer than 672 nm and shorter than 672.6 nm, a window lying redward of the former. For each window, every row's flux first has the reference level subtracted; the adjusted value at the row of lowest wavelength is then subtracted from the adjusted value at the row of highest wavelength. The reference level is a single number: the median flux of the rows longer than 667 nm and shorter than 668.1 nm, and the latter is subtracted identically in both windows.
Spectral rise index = 2.4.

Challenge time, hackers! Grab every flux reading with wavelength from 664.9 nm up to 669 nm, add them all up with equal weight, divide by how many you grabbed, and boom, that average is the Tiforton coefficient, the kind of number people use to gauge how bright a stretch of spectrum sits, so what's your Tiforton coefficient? 69.6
